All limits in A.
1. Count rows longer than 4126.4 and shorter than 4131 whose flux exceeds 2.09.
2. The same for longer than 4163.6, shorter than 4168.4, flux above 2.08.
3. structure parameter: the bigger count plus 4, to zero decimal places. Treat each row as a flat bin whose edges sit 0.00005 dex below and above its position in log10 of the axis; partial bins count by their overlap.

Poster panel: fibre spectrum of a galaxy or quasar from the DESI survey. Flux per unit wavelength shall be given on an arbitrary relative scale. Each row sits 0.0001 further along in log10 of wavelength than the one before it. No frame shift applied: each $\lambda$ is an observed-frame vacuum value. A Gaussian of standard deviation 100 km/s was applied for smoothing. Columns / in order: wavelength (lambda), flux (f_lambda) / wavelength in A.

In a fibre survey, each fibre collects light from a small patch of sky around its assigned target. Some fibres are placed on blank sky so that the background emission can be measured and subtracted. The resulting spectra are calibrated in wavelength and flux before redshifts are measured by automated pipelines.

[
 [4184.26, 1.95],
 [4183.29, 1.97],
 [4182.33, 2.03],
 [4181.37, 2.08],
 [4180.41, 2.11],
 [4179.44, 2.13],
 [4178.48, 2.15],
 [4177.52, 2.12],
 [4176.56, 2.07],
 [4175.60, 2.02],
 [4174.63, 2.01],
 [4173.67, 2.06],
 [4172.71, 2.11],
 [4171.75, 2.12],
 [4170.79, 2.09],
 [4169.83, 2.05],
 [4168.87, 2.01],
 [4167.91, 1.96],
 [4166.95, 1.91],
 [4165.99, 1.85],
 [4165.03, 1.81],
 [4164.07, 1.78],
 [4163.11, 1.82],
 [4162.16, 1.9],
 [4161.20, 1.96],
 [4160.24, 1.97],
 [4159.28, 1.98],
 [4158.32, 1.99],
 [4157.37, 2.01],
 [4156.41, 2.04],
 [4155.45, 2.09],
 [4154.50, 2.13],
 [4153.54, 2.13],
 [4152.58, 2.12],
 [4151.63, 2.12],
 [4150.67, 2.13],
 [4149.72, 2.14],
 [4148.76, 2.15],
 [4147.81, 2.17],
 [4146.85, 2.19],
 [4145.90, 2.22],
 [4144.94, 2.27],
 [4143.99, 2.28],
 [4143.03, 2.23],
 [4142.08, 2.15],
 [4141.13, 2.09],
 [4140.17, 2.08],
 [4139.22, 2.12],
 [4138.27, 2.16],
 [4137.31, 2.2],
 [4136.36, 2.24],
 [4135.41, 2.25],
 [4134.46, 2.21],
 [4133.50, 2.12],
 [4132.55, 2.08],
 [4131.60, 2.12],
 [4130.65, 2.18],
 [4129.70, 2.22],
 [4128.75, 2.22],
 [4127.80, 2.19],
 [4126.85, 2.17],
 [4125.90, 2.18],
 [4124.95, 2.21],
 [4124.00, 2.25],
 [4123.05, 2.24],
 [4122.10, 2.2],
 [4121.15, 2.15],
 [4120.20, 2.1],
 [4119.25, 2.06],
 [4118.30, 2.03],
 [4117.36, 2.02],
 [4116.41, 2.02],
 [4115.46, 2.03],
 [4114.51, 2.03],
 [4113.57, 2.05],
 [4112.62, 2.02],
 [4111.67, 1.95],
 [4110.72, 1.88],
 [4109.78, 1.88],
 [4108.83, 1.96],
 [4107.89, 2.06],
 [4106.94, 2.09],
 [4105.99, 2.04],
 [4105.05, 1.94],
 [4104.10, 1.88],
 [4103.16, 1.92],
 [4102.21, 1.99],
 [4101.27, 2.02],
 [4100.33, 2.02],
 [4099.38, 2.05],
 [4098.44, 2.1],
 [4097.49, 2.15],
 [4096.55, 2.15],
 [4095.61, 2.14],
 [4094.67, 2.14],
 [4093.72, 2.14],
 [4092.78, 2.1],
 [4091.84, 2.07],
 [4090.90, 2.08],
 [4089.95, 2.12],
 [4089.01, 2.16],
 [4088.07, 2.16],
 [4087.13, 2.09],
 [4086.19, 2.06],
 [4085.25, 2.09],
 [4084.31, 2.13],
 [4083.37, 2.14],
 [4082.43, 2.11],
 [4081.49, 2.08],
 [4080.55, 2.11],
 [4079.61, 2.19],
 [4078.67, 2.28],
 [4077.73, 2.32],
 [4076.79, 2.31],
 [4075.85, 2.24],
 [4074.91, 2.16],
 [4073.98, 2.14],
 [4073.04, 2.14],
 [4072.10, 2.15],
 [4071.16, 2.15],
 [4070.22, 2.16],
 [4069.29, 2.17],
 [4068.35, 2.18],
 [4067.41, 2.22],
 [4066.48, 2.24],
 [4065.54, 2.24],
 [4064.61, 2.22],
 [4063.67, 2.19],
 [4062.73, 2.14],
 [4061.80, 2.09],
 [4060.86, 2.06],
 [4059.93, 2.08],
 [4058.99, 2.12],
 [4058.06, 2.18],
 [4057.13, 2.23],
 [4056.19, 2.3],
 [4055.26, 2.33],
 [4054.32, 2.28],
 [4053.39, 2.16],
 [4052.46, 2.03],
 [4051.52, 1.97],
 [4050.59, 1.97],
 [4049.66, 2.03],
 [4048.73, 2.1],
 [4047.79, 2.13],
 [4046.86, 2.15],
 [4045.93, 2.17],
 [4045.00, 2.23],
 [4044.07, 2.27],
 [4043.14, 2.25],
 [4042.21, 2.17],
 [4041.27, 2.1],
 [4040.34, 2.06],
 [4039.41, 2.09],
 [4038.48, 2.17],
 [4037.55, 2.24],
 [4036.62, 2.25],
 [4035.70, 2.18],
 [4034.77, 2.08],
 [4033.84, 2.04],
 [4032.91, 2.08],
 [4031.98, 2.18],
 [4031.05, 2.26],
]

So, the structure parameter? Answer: 9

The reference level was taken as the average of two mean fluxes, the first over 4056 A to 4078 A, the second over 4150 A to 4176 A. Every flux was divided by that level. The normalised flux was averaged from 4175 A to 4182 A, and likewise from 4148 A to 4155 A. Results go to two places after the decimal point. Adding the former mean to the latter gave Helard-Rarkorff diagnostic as 2.02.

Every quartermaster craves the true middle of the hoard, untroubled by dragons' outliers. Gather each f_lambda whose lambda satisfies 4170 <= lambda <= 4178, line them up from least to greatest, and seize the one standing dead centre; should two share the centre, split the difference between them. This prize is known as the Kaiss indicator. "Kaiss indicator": 2.08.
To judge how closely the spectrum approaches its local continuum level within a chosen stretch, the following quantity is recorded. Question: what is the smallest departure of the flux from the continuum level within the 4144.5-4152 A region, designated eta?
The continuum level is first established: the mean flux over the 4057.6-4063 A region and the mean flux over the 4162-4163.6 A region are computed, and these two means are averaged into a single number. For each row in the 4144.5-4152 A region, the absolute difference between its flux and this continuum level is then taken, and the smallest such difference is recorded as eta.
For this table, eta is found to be 0.13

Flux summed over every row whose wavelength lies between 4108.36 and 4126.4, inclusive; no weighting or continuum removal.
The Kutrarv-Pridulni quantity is 39.3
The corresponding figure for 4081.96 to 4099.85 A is 40.2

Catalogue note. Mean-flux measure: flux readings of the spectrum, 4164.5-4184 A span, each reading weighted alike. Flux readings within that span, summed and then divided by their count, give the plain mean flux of 2.03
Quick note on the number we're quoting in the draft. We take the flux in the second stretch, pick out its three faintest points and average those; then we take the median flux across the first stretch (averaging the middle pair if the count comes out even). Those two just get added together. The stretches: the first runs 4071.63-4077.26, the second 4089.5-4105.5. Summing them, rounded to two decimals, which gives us 4.07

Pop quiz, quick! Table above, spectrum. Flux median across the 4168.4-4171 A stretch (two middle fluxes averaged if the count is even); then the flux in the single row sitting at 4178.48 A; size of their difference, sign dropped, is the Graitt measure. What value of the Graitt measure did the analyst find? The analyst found 0.10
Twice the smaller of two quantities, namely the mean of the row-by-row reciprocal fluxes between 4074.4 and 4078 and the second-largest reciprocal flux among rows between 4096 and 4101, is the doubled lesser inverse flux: 0.89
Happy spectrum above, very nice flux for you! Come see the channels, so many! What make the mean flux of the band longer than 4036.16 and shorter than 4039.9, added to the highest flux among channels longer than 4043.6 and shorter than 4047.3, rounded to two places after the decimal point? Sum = 4.46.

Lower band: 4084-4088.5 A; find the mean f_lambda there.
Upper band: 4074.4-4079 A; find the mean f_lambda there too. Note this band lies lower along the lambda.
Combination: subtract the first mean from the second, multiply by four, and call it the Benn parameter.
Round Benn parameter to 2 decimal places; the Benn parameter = 0.62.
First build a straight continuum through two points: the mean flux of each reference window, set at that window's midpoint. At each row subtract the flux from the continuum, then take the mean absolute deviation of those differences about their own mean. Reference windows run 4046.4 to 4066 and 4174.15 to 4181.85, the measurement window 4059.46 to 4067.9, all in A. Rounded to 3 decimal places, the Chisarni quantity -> 0.065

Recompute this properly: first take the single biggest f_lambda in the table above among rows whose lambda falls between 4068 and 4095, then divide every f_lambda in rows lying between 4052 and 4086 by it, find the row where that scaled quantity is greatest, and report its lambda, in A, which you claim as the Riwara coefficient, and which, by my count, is 4055.26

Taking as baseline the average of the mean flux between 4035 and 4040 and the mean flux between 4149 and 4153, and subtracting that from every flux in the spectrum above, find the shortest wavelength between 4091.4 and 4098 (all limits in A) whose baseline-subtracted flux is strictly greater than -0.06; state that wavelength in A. 4092.78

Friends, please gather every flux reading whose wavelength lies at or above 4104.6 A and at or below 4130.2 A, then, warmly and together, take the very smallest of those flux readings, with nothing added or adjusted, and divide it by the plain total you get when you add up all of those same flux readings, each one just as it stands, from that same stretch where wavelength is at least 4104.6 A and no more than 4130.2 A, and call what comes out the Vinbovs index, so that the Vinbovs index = 0.0335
